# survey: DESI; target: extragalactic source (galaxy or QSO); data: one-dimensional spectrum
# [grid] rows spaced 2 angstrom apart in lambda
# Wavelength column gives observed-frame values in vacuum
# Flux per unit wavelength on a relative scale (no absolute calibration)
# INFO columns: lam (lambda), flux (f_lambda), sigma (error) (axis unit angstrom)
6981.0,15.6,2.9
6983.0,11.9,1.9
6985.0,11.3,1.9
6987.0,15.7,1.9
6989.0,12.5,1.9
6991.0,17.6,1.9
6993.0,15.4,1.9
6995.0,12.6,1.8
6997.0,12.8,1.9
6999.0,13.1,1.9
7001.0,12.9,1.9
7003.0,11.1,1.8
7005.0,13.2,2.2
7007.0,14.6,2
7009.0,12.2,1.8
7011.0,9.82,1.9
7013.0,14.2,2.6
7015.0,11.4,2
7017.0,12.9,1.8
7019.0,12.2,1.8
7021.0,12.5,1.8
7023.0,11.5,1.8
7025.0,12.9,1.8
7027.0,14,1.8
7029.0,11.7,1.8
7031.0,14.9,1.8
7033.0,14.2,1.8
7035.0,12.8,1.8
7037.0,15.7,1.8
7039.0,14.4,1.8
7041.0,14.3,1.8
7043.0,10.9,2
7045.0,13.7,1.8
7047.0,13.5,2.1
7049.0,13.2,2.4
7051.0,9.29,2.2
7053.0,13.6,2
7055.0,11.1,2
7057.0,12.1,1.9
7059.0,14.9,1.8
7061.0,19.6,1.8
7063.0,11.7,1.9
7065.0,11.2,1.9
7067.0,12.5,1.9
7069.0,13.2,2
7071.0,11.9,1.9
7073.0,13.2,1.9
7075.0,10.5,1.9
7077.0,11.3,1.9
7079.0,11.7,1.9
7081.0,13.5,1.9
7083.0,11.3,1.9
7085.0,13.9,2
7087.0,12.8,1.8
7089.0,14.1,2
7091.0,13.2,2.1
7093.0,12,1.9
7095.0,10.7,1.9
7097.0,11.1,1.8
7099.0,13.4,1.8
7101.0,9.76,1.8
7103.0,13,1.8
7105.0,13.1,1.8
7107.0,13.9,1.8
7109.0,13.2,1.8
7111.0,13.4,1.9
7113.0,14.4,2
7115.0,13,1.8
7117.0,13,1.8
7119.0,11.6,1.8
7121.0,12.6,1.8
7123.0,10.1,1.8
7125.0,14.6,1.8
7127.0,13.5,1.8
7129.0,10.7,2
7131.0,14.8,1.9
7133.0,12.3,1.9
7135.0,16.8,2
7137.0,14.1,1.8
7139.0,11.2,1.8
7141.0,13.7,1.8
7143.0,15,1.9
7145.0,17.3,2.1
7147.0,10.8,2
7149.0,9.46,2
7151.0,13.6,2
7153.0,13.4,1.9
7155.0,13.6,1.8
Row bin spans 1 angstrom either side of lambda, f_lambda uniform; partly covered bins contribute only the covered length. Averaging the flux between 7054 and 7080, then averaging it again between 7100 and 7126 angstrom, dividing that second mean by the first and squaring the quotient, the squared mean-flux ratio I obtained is 1.01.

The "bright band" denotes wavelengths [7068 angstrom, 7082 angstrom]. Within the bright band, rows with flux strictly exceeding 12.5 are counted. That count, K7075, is 3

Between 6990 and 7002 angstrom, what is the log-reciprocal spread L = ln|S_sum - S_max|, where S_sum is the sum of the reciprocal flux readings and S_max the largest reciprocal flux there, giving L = -1.0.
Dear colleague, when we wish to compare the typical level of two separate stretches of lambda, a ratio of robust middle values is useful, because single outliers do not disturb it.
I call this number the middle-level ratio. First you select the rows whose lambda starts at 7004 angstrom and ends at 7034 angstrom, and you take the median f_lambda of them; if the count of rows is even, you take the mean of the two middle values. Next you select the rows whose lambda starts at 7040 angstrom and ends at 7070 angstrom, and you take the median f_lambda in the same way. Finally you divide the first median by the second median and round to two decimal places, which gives 0.98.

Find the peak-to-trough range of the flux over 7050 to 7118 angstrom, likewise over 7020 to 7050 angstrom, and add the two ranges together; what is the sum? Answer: 15.1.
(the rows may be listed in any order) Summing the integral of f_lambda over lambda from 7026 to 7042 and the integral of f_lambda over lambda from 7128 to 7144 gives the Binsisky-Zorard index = 441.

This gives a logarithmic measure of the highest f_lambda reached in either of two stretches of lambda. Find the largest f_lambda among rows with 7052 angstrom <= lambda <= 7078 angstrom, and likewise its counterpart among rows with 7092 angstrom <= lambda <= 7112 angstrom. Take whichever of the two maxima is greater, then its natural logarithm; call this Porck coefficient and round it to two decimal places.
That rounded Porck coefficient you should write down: 2.98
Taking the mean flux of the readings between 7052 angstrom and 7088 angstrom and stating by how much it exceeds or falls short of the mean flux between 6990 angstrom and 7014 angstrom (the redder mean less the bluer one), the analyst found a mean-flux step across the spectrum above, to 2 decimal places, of -0.52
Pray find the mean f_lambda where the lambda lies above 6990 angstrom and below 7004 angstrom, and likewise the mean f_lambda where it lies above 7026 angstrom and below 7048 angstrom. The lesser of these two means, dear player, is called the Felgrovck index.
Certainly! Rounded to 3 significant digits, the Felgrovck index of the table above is 13.6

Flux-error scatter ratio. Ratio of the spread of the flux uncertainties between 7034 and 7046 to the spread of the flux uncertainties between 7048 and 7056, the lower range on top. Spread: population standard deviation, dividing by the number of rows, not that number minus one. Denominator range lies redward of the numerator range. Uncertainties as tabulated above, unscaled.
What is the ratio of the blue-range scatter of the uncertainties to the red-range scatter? 0.4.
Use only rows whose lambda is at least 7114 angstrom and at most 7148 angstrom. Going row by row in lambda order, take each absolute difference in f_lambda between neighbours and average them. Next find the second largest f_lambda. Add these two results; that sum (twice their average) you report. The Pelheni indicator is 19.5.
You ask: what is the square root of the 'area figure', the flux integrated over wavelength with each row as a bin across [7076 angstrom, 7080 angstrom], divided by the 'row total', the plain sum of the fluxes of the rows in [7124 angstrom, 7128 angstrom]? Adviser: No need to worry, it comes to 1.28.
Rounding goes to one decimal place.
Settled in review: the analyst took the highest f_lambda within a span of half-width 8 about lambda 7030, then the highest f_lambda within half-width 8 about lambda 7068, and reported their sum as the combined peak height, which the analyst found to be 35.3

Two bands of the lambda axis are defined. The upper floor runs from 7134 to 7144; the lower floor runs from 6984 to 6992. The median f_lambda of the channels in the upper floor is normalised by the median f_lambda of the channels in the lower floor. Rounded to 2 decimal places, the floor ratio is 1.00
